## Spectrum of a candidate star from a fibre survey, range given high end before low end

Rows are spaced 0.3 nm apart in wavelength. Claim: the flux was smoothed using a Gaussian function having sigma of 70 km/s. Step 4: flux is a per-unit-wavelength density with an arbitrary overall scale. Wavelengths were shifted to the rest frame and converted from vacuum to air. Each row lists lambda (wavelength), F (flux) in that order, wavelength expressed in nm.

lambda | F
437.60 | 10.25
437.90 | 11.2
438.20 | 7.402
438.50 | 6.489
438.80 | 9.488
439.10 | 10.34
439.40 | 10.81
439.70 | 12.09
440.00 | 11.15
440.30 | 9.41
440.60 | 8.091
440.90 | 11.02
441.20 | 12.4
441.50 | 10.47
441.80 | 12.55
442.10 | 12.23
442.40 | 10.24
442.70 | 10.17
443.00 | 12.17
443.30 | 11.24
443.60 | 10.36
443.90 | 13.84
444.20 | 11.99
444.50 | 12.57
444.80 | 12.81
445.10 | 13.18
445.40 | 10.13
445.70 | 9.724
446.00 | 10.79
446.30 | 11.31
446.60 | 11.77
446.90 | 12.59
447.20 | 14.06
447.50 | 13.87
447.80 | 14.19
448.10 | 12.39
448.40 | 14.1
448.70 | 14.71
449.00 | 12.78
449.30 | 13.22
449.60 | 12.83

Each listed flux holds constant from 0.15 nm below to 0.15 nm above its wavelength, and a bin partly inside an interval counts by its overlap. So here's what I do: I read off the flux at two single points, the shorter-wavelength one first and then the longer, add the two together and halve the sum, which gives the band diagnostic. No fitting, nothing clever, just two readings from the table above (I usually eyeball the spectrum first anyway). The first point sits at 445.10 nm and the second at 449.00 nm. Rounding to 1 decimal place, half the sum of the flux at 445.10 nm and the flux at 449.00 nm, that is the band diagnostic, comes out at 13.0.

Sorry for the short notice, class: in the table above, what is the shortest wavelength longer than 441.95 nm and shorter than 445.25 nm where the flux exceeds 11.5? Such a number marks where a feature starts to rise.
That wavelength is 442.10 nm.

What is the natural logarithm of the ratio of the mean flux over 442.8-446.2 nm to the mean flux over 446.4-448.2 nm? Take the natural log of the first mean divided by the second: -0.12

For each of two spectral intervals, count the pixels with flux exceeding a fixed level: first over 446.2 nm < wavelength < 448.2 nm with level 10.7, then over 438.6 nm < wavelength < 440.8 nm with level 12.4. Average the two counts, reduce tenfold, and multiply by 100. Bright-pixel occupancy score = 35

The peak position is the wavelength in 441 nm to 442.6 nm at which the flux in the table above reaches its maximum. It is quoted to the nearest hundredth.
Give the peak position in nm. 441.80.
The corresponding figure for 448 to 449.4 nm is 448.70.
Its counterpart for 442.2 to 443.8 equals 443.00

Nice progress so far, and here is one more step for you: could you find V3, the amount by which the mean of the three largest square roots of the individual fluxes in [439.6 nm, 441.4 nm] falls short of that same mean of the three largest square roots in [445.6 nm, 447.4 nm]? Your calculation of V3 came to 0.13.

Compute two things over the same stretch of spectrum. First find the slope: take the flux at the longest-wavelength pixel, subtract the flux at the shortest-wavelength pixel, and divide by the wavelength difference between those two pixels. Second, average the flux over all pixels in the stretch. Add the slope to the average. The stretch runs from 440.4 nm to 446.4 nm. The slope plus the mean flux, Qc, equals 11.9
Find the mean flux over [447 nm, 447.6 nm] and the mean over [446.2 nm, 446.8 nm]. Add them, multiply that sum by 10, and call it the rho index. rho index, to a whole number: 255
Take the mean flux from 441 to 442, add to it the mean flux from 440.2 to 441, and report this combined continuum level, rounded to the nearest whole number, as 21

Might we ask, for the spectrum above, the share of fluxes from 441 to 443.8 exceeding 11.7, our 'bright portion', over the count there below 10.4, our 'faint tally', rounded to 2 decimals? 0.15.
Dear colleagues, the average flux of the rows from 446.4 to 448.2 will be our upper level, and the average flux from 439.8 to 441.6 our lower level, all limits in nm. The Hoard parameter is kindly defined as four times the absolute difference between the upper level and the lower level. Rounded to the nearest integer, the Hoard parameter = 11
